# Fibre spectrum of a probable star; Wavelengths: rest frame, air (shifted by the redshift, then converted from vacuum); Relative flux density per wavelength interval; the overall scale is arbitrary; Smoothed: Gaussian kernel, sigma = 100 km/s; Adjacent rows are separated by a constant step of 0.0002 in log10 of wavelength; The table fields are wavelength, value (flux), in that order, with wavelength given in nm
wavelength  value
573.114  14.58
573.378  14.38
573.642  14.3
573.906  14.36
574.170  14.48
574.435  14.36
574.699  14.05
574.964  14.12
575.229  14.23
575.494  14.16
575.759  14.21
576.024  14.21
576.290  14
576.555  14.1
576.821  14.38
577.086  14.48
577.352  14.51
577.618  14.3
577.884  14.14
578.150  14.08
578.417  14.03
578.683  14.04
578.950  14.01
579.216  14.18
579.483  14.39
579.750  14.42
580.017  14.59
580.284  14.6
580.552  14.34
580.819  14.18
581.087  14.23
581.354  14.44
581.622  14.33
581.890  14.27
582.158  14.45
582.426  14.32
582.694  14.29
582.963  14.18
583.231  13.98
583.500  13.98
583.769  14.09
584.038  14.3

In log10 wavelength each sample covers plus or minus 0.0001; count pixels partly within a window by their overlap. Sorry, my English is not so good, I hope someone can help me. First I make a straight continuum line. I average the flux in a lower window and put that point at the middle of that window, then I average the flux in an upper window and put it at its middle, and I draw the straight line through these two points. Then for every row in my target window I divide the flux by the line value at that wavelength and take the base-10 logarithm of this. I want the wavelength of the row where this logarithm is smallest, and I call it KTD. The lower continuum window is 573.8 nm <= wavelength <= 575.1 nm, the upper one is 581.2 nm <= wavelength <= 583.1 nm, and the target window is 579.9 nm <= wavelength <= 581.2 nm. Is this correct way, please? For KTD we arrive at 580.819 nm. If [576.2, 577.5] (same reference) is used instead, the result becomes 576.290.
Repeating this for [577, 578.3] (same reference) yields 578.150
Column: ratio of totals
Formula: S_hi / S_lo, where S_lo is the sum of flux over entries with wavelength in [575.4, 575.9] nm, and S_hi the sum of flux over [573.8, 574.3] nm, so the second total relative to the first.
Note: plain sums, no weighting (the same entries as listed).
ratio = 1.0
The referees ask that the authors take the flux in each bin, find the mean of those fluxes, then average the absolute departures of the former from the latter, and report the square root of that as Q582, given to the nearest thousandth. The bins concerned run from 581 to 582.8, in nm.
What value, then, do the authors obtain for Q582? 0.253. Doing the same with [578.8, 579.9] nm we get 0.394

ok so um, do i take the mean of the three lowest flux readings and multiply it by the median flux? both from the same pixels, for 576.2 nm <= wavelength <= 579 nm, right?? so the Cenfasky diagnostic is 198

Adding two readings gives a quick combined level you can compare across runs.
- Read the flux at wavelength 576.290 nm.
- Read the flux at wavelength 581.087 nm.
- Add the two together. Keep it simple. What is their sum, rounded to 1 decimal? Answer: 28.2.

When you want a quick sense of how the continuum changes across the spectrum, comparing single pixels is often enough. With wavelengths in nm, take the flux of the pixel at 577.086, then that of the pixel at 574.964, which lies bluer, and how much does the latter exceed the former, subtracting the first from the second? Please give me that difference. -0.36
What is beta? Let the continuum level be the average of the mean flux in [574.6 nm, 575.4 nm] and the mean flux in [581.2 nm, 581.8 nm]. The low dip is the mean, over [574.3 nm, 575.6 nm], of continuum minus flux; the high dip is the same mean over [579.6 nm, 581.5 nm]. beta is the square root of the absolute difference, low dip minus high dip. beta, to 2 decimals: 0.46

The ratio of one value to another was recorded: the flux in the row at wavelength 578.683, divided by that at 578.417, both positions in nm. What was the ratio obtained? 1.001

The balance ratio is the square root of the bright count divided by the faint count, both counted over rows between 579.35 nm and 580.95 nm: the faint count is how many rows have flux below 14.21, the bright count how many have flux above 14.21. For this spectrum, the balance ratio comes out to 2.2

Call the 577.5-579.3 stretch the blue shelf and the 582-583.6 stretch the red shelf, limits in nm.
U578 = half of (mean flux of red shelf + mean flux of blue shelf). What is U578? 14.16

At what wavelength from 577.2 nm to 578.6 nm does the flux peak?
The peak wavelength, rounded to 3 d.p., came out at 577.352 nm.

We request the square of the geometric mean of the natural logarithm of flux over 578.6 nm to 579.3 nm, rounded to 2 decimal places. 6.99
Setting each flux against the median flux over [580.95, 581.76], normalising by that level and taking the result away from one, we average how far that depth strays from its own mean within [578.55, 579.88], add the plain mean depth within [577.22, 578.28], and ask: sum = 0.016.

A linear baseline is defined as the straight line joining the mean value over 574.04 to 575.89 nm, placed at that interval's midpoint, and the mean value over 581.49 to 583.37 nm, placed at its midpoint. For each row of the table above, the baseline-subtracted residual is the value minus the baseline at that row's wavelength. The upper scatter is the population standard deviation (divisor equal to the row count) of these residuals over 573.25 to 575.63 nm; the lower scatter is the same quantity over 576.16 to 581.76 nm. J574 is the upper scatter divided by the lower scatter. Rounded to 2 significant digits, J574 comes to 0.72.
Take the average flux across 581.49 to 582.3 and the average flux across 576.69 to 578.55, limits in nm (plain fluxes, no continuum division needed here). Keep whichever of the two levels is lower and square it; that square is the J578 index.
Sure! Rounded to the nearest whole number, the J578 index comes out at 204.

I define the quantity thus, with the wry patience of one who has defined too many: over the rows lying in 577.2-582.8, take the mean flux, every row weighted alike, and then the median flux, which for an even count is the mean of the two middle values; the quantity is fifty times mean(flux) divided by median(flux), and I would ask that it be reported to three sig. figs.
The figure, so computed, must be 50.0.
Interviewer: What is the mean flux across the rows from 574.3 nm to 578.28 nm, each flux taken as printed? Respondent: 14.2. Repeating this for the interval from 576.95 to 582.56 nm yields 14.3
